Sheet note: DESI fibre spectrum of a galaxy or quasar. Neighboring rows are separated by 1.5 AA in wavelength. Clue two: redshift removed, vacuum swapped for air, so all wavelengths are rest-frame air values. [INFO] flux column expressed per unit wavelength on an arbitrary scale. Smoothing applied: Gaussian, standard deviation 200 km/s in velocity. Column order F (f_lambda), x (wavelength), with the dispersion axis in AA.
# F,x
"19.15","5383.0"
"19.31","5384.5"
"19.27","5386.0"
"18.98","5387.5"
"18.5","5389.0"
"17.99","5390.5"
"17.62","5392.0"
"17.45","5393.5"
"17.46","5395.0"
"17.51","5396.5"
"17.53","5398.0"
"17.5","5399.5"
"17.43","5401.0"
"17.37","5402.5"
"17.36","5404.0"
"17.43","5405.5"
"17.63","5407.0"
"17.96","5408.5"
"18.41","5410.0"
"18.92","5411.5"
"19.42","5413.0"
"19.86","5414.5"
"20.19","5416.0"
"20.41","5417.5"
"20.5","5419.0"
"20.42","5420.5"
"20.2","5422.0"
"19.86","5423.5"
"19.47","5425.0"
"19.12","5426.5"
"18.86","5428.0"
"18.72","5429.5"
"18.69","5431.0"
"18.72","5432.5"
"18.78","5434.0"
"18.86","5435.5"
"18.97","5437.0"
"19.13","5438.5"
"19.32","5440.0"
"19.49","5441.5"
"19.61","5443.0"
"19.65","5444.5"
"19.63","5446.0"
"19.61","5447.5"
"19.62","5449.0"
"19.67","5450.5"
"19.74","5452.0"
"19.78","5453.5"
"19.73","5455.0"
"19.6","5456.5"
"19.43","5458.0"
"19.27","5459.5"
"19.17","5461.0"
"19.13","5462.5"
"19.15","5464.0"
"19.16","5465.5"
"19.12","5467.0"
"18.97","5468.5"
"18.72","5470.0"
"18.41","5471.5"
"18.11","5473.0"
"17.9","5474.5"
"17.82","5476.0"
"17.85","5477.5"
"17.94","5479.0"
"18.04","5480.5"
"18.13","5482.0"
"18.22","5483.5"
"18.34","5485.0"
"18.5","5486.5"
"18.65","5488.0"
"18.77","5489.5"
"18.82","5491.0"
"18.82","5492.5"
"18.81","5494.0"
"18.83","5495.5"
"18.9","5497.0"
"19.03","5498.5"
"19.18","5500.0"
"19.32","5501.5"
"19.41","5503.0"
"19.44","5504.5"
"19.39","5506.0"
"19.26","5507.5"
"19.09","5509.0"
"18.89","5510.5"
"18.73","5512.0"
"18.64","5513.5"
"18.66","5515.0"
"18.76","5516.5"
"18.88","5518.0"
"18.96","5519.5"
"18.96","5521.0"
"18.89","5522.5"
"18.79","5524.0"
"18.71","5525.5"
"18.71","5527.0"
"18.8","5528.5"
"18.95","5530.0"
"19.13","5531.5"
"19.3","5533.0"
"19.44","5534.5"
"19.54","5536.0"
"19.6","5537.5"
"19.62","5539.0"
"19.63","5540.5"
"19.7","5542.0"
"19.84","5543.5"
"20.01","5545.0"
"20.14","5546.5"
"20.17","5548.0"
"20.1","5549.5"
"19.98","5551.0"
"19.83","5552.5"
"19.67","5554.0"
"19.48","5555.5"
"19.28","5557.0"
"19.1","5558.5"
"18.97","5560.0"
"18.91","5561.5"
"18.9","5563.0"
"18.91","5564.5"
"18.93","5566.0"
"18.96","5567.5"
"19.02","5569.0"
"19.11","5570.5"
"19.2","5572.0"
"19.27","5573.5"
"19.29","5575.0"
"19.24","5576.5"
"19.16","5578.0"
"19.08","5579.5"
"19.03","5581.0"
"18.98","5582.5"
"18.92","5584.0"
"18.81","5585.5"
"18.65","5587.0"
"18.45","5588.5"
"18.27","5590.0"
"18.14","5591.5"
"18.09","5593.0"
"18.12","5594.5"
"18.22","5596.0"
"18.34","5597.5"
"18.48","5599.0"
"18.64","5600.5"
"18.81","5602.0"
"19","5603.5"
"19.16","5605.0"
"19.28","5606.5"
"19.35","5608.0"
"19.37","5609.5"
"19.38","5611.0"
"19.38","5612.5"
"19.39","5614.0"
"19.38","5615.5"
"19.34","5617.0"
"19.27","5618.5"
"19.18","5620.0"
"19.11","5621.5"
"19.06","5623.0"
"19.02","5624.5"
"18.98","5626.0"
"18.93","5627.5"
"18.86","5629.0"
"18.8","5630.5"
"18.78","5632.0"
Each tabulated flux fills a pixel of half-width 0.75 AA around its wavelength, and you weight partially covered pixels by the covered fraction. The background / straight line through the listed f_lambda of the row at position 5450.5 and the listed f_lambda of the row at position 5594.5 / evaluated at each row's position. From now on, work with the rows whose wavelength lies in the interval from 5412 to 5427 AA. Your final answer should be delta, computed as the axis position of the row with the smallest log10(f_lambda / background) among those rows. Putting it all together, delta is 5426.5 AA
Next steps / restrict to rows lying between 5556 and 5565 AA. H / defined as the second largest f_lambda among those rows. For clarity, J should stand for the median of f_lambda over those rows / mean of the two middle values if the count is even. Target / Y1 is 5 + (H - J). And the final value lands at 5.2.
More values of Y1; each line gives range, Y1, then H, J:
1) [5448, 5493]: 5.9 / 19.74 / 18.8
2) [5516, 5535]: 5.4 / 19.3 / 18.9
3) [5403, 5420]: 6.5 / 20.41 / 18.9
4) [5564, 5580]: 5.2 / 19.27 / 19.1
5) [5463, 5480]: 5.7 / 19.15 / 18.4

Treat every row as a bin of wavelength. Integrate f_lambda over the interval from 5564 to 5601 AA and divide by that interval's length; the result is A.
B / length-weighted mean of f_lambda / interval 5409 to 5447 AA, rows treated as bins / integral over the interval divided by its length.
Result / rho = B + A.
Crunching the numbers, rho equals 38.17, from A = 18.8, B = 19.4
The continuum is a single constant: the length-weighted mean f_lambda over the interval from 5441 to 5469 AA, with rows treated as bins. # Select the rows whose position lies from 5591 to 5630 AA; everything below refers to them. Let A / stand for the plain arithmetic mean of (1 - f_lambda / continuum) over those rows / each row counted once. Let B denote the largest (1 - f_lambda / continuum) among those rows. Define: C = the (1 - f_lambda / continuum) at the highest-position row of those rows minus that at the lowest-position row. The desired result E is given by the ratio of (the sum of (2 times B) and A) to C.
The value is -5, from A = 0.027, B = 0.07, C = -0.037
